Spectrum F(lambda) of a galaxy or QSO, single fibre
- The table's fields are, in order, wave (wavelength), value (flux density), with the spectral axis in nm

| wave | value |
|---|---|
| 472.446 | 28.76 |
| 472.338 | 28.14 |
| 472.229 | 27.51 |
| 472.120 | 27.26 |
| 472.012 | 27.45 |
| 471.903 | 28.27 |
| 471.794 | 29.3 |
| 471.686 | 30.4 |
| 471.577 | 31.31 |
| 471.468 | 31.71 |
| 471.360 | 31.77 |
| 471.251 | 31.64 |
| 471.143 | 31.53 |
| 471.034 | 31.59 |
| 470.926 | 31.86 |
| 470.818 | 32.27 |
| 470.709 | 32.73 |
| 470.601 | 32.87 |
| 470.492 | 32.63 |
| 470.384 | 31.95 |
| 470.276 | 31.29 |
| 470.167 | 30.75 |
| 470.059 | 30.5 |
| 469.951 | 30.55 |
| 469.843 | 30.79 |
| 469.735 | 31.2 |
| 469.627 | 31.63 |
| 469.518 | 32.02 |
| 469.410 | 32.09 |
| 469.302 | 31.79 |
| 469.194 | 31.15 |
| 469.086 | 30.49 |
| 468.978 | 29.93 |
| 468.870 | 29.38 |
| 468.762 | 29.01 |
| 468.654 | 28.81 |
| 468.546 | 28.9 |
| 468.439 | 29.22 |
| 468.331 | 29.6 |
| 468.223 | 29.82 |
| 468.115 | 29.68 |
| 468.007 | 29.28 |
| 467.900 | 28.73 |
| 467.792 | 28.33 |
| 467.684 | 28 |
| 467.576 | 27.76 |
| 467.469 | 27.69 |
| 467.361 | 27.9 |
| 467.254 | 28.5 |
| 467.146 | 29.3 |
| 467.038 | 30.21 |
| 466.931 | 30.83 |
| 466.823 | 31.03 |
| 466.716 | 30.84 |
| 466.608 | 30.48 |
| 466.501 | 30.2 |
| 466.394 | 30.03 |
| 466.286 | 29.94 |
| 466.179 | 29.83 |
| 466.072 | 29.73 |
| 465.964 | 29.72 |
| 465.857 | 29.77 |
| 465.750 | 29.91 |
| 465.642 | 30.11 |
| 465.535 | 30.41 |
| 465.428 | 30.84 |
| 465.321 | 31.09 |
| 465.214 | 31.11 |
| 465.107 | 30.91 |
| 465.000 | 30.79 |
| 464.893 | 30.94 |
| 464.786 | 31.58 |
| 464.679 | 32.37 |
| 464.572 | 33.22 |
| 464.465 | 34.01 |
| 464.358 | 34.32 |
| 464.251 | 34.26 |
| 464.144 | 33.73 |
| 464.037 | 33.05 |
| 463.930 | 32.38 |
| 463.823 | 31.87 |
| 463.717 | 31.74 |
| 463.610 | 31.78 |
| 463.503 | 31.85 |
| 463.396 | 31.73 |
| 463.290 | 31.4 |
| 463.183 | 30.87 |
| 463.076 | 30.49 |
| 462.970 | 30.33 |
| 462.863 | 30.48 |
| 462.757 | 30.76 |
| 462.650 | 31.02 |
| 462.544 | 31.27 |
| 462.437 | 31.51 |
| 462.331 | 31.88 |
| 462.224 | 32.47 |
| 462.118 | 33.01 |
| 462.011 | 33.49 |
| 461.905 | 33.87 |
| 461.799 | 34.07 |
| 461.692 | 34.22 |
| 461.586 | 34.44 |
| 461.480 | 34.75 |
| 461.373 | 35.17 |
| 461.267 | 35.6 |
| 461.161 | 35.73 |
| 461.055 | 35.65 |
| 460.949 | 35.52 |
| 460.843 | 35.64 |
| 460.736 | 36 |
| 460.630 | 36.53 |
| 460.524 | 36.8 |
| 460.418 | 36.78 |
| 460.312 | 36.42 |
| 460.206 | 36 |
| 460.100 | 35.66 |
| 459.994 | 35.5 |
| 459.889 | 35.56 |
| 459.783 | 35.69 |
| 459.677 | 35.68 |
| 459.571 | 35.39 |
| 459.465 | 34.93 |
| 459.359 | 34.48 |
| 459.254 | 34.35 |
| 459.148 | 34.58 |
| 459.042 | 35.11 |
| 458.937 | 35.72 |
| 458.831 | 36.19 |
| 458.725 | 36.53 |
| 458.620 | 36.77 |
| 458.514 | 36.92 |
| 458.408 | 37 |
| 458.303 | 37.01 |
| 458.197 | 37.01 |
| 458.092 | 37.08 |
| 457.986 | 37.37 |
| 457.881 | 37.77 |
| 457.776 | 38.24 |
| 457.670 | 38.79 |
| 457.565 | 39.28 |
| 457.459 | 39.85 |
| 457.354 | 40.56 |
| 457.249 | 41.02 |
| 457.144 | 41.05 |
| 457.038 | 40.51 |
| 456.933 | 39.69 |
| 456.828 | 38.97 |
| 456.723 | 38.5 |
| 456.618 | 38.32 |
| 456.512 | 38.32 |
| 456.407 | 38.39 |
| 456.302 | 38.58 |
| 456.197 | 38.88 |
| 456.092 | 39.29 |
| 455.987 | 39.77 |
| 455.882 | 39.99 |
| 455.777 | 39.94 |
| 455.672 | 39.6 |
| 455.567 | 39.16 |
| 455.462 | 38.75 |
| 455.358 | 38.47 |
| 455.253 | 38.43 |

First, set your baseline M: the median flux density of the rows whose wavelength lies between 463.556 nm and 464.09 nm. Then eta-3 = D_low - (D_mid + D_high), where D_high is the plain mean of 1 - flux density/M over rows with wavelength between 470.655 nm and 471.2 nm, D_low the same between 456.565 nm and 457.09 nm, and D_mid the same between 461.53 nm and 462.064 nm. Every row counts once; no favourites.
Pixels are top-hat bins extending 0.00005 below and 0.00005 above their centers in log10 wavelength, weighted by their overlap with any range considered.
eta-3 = -0.16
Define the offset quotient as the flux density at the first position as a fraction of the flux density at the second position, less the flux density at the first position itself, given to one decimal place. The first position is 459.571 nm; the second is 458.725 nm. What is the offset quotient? -34.4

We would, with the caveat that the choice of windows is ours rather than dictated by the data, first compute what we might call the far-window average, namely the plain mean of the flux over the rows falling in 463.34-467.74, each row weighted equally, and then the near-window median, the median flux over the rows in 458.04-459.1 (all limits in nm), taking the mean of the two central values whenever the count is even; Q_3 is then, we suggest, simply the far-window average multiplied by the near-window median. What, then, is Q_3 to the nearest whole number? 1137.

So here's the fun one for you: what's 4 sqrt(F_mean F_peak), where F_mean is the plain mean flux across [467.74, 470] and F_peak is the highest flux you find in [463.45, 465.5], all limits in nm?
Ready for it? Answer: 129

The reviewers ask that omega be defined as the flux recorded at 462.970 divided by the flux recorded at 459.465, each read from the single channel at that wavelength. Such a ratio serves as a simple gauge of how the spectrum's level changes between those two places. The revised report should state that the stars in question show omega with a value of 0.87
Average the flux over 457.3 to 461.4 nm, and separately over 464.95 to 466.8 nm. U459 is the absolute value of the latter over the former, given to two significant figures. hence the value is 0.83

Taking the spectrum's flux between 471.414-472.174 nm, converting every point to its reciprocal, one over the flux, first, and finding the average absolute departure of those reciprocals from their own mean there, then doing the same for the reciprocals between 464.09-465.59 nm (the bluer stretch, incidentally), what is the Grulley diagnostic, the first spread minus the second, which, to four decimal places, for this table 0.0005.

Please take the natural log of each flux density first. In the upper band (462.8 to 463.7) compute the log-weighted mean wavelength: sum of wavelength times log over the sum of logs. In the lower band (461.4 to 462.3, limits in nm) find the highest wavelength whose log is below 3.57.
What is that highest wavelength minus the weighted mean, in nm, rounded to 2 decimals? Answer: -1.01 nm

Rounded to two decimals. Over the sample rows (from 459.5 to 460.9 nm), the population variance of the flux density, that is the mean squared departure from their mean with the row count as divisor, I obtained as 0.23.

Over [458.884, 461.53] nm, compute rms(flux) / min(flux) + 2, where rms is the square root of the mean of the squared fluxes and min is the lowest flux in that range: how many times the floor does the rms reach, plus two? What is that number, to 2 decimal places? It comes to 3.04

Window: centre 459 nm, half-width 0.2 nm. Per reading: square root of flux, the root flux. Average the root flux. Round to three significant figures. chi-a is 5.95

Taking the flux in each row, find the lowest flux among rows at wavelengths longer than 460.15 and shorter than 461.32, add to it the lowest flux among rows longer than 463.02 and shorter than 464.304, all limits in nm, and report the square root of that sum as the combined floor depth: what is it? 8.12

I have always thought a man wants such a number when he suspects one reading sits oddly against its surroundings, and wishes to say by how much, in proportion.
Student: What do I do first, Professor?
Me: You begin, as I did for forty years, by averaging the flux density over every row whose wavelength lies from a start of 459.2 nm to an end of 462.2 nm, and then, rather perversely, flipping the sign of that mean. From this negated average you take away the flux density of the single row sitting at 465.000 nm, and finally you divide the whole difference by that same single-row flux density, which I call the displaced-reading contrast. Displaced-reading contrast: -2.14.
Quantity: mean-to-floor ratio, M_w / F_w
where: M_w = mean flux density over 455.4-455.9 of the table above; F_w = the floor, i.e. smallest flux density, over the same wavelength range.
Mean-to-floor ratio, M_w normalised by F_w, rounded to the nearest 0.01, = 1.02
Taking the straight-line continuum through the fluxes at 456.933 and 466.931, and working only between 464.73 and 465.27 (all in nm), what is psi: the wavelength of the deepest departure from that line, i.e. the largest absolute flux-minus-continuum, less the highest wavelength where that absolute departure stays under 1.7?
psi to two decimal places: -0.21 nm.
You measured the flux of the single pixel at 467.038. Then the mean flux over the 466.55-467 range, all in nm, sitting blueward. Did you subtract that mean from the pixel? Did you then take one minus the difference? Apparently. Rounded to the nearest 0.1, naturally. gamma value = 1.6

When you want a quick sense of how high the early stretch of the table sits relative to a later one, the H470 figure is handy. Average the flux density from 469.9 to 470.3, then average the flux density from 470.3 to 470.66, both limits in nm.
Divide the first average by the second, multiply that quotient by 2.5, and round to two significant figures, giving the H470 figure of 2.4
